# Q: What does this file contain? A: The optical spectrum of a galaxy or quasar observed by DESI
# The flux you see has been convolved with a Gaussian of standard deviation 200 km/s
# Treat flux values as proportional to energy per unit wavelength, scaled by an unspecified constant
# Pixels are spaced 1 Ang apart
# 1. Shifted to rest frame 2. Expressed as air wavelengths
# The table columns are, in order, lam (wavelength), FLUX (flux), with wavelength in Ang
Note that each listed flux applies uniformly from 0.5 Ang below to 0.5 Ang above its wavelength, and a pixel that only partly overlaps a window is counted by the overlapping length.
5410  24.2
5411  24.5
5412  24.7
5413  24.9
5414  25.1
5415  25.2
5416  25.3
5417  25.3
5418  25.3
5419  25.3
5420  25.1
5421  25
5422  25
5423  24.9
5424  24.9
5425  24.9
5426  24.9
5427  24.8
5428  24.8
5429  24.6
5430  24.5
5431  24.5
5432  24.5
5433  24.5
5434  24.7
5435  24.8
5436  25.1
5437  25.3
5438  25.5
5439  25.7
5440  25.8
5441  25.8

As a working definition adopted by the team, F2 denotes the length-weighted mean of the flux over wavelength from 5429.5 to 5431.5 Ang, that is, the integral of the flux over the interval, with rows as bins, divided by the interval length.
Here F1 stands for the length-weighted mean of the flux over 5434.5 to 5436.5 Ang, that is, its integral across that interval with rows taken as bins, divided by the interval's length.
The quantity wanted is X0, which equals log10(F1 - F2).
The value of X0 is -0.3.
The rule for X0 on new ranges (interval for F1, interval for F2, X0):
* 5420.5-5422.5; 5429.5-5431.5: -0.3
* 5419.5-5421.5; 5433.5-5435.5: -0.5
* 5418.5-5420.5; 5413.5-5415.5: -1.3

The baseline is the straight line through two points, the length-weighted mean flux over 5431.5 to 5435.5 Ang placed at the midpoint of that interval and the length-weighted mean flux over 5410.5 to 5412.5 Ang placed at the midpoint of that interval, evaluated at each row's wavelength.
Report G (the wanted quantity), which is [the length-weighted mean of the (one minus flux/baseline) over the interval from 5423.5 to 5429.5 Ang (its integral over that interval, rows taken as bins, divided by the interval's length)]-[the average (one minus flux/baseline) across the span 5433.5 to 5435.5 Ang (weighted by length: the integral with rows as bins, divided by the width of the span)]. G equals -0.003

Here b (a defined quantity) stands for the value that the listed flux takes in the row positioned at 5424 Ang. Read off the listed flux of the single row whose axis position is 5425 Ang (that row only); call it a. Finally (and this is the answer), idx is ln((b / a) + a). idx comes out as 3.25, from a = 24.9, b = 24.9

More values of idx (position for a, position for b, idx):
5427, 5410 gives 3.25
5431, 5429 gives 3.24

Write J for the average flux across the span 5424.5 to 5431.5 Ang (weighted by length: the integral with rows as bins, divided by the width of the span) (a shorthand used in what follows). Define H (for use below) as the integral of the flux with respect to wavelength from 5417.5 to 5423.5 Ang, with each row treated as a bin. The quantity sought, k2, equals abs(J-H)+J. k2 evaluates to 151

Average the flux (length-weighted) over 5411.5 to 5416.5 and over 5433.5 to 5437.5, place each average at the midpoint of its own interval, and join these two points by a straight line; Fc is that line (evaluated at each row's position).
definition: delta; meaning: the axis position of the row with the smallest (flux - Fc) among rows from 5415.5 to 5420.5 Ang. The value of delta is 5420 Ang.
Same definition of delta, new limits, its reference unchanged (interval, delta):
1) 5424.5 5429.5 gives 5429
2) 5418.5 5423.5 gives 5423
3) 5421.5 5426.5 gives 5423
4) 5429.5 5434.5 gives 5430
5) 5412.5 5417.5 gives 5413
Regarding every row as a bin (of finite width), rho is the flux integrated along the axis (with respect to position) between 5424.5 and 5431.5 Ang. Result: 173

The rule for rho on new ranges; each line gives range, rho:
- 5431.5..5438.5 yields 174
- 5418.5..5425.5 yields 175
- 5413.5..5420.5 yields 177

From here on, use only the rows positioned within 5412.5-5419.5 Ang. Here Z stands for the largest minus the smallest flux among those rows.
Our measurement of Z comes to 0.400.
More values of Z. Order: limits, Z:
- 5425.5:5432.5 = 0.400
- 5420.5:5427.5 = 0.200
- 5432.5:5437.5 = 0.800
